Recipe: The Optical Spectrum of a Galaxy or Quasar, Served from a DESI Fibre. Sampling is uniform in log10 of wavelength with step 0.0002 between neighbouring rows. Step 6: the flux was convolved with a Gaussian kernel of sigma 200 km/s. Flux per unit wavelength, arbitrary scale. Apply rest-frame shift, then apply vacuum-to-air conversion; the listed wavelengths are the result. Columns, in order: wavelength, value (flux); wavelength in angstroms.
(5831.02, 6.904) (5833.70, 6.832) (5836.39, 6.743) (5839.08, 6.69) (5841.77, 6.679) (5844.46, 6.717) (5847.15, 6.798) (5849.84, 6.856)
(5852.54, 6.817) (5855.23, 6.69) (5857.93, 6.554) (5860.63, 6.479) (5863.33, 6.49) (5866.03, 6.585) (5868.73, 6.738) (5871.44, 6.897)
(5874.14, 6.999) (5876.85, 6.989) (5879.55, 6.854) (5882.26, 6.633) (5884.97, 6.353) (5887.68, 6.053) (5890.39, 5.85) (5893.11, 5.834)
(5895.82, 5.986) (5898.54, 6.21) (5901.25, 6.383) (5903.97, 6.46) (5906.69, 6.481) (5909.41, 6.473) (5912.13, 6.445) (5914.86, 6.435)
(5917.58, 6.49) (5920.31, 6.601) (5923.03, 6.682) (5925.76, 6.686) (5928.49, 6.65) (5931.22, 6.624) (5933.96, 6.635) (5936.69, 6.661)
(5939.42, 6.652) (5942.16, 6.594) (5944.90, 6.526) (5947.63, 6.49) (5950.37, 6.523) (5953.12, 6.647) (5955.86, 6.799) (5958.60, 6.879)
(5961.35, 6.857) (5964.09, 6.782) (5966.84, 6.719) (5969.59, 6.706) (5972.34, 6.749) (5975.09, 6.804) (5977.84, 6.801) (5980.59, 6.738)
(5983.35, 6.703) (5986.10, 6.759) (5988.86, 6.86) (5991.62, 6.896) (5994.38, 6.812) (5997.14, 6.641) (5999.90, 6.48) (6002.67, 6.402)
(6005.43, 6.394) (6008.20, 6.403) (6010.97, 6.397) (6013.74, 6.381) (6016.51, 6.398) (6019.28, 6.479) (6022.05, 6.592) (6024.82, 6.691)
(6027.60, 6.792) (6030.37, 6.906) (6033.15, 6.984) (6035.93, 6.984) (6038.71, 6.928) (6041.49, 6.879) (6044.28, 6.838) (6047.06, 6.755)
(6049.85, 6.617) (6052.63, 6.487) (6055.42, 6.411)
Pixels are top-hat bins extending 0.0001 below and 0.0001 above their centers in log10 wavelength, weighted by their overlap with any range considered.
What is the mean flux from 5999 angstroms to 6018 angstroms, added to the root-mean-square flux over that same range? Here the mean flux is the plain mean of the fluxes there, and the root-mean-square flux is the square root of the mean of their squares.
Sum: 12.8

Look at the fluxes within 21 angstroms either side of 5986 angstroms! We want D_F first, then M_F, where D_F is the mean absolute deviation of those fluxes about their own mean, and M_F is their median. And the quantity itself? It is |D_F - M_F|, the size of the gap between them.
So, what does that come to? 6.62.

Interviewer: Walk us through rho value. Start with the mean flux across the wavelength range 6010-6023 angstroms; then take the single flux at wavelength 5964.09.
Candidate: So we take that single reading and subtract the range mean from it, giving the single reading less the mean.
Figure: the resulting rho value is 0.3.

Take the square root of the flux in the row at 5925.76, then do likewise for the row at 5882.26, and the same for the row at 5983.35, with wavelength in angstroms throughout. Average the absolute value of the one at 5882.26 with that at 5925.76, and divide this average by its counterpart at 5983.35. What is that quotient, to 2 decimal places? 1.00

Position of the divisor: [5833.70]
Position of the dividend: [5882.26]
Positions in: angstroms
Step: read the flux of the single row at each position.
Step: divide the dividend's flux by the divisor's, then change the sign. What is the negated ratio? -0.971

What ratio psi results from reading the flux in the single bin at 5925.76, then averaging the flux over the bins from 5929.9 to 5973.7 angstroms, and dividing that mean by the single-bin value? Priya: 1.00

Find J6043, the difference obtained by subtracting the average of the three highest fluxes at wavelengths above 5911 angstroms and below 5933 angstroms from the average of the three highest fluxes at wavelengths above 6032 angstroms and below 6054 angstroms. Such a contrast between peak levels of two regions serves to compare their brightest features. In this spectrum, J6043 0.29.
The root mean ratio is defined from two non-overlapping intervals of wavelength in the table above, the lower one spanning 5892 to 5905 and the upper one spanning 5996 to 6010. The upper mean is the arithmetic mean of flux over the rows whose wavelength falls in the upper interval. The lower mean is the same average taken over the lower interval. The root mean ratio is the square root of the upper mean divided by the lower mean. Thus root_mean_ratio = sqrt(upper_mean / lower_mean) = 1.02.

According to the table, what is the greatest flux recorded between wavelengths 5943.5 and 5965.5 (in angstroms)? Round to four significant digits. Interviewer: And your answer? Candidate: 6.879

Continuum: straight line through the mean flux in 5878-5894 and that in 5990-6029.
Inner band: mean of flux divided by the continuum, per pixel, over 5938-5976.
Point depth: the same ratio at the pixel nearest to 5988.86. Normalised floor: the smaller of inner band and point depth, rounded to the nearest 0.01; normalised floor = 1.04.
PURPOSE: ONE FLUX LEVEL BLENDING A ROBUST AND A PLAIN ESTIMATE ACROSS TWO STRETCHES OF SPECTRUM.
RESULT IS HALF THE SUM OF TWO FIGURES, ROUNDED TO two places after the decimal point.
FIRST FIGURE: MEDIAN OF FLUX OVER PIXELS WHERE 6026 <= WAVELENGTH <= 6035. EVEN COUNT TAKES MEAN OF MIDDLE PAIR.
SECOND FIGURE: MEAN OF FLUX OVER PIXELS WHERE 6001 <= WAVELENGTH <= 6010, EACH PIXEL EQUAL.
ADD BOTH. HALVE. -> 6.65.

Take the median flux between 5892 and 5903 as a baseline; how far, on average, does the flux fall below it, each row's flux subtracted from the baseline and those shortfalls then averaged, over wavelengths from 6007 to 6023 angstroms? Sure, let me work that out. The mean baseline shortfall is -0.34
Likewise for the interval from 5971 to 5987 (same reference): -0.66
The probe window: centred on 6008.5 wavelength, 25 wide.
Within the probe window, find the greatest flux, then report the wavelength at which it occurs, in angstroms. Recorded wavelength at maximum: 5997.14 angstroms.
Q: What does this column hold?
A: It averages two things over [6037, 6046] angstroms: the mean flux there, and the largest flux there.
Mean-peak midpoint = 6.90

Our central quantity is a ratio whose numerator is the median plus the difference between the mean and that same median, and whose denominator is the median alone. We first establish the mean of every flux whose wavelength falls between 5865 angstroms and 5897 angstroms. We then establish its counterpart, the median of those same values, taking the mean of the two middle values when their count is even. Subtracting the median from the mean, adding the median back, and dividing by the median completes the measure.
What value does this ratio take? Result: 0.981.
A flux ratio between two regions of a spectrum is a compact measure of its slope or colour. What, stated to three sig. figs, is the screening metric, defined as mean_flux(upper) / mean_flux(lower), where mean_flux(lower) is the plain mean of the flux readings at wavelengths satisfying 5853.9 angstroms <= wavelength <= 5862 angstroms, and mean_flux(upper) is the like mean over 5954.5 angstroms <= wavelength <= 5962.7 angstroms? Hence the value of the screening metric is 1.04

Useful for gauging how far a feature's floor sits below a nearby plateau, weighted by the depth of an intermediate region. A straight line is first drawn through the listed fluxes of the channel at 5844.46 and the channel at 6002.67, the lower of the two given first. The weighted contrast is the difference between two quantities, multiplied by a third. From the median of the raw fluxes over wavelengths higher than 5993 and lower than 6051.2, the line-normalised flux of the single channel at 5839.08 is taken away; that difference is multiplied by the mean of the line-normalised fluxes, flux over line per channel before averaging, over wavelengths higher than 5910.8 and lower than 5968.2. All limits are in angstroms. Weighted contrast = 5.74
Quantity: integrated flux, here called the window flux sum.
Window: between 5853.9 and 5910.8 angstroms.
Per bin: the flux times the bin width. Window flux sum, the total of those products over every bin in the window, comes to 368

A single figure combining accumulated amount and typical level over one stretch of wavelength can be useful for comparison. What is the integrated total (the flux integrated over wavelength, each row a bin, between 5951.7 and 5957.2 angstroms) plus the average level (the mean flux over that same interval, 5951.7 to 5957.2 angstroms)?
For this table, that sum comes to 43.6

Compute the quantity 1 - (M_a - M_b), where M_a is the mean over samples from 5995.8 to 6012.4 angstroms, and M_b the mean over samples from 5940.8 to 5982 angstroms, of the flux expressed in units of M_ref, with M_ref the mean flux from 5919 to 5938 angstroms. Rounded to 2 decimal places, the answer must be 1.04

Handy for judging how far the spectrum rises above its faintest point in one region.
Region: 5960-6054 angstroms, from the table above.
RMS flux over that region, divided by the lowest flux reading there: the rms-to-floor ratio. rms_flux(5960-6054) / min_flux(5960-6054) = 1.05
